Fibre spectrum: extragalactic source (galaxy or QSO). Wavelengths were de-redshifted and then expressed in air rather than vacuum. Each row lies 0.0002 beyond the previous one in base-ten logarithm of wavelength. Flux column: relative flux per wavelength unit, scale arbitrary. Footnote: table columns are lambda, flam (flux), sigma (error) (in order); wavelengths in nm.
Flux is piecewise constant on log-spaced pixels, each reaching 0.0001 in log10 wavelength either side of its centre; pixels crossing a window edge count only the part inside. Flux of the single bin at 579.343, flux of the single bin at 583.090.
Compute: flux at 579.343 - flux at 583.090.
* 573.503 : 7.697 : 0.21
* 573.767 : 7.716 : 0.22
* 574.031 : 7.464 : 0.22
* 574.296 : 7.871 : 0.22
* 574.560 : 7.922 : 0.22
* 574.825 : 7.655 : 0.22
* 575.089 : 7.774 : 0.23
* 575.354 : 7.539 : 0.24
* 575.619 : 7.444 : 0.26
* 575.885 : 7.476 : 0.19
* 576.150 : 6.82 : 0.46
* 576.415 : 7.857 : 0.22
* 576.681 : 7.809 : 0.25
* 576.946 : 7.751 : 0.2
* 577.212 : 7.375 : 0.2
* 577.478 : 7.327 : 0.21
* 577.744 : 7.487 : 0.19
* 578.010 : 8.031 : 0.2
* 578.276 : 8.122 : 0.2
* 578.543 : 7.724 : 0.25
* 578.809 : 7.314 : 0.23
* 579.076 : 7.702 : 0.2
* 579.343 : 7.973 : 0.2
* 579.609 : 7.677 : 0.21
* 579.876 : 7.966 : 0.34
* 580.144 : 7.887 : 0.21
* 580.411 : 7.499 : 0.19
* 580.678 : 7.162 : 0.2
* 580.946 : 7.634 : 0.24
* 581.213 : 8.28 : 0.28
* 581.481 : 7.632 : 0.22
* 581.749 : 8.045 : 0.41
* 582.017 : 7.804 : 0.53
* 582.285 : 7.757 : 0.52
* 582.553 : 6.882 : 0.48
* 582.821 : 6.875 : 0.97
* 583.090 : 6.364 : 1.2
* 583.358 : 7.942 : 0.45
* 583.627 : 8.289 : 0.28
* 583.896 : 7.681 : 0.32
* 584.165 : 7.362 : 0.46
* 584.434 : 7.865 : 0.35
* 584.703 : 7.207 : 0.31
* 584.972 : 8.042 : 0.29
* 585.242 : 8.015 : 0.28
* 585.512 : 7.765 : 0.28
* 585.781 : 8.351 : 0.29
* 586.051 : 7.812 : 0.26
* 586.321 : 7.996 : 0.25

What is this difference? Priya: 1.6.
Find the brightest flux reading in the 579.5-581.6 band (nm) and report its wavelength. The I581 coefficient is 581.213 nm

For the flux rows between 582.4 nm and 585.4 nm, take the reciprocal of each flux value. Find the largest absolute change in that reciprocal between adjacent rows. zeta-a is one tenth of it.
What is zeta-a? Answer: 0.0031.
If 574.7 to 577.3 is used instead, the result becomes 0.0019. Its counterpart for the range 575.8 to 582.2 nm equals 0.0019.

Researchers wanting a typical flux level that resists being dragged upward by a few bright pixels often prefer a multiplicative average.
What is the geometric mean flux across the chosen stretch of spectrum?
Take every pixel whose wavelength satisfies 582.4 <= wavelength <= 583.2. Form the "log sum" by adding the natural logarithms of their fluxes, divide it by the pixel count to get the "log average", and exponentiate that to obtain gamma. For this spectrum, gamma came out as 6.7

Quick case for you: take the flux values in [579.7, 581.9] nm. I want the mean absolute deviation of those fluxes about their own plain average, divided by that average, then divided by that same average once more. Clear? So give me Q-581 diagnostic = 0.0047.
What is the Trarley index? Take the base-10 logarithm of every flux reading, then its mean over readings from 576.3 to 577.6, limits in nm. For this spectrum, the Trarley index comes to 0.882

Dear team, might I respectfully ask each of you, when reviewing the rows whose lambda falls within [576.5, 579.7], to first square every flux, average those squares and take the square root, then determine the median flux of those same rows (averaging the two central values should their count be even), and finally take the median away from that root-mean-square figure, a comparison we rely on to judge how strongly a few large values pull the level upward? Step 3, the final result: -0.02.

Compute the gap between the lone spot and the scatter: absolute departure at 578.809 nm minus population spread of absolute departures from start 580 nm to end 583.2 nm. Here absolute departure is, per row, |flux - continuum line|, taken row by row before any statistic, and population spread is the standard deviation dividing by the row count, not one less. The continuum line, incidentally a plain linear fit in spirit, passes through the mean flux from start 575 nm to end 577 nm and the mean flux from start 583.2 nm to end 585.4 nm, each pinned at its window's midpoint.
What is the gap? -0.09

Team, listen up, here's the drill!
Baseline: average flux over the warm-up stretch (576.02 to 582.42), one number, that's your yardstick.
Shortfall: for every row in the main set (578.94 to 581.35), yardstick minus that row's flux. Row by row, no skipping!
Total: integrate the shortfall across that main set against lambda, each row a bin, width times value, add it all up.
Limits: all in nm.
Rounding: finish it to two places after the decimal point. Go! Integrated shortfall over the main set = -0.14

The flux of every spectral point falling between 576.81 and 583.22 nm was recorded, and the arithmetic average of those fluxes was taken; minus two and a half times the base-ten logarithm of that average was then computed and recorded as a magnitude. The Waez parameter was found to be -2.201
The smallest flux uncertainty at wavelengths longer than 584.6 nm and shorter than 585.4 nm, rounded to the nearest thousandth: 0.280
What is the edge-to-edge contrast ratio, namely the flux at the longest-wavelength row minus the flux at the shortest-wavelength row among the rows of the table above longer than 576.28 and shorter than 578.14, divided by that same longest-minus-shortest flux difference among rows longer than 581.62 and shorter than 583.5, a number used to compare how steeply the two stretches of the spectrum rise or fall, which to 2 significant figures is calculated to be -1.7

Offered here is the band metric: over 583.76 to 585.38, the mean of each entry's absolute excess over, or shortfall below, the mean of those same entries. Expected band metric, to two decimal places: 0.28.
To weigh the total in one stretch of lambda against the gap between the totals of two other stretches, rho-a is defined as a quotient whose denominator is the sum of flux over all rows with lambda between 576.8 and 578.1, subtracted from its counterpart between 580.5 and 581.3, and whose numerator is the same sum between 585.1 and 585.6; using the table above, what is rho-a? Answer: -1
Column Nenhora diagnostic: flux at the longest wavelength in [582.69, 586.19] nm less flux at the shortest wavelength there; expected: 0.94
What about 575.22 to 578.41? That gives 0.58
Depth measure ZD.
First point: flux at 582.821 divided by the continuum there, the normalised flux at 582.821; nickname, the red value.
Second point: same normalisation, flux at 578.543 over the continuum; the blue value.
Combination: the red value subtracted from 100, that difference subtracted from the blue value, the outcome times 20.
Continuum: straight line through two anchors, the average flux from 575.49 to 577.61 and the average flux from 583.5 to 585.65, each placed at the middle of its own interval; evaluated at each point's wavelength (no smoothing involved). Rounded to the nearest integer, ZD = -1962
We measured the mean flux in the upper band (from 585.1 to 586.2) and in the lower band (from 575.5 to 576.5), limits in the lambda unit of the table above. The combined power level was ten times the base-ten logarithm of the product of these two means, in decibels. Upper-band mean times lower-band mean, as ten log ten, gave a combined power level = 17.7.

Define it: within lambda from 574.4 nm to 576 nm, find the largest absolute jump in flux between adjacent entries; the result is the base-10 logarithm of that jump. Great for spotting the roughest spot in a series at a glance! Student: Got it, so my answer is -0.57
